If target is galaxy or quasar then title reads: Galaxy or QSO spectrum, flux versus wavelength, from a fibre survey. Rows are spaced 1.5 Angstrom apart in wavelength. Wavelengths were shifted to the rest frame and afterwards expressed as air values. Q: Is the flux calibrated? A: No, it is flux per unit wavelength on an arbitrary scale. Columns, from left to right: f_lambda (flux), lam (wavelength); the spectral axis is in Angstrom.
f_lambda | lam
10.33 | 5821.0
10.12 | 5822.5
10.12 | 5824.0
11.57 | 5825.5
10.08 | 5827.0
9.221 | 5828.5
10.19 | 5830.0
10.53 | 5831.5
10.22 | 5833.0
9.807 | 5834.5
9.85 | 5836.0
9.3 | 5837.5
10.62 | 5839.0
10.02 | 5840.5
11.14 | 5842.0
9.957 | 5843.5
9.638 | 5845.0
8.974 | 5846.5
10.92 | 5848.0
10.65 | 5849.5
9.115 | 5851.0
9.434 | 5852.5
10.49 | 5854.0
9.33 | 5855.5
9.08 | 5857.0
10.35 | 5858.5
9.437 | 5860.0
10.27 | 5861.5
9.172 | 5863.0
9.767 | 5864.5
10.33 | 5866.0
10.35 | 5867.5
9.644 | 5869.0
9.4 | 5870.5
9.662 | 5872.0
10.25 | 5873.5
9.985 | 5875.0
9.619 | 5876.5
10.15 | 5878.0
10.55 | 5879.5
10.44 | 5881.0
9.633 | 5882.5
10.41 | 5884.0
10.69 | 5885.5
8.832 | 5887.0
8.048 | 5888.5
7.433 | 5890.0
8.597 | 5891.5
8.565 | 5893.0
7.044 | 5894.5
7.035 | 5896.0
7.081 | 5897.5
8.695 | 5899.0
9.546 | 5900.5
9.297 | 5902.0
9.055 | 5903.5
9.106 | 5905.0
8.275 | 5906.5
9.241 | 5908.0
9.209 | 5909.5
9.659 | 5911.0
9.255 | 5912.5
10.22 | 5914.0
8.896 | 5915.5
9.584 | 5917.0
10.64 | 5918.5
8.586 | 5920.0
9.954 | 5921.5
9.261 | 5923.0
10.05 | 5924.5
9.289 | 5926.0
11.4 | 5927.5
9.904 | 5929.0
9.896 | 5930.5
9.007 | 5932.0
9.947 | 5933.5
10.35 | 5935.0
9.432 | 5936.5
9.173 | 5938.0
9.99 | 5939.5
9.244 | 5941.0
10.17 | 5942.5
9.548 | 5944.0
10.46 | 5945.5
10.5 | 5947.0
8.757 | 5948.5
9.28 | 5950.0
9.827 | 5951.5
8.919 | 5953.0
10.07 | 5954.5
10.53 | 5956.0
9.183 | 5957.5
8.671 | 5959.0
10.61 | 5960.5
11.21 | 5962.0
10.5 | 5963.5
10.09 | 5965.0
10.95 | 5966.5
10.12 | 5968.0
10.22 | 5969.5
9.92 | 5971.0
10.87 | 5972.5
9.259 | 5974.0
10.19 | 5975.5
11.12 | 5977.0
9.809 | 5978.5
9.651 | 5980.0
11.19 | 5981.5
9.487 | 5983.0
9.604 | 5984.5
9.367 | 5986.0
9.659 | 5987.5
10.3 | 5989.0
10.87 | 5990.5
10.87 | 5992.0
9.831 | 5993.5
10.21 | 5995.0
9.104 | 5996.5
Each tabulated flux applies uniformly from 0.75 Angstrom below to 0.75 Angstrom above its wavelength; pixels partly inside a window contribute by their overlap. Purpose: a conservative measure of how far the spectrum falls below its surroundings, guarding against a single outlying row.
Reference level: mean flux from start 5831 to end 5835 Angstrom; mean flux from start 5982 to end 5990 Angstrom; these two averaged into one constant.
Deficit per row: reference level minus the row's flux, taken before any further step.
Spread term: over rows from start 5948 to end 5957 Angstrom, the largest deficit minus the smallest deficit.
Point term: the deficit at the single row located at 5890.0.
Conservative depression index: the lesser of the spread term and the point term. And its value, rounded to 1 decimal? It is 1.8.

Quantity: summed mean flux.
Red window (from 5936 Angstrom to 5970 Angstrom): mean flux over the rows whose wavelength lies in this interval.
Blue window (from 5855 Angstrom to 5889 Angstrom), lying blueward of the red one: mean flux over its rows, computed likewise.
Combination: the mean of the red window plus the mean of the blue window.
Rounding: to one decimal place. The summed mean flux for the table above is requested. 19.7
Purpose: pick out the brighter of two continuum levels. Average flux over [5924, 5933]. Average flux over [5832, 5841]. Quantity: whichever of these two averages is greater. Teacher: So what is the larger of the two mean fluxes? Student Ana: 10.0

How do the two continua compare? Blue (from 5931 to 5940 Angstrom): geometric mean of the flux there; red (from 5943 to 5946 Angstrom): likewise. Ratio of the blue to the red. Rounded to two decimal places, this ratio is 0.96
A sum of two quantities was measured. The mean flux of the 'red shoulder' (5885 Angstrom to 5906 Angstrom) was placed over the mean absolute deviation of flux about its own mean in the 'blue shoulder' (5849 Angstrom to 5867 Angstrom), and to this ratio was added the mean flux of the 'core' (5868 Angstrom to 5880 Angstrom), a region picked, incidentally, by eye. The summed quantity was 26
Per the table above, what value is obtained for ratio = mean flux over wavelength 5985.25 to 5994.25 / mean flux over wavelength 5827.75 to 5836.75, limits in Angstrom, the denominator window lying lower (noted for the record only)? 1.02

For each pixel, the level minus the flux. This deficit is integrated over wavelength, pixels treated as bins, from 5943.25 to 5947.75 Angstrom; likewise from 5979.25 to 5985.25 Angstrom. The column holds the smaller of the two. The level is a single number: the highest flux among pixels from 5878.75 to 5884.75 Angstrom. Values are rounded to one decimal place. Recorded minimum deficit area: 1.7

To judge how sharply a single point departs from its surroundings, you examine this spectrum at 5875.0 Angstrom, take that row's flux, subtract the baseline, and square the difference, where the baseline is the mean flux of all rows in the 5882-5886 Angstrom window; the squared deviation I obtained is 0.07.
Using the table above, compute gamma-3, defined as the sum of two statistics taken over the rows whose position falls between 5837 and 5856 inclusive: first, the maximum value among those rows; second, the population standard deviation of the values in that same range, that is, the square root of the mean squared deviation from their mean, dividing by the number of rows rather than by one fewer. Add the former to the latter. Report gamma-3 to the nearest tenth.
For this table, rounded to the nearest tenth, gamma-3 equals 11.8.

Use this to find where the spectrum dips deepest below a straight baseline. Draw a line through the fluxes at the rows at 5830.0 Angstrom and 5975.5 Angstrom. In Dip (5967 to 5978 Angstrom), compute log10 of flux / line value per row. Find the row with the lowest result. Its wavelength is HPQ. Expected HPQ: 5974.0 Angstrom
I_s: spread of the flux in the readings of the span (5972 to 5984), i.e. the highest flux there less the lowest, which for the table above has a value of 1.9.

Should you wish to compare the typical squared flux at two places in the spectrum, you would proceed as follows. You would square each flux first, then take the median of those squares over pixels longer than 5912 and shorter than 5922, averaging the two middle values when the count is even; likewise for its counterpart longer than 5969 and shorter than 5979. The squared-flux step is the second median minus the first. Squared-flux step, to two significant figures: 12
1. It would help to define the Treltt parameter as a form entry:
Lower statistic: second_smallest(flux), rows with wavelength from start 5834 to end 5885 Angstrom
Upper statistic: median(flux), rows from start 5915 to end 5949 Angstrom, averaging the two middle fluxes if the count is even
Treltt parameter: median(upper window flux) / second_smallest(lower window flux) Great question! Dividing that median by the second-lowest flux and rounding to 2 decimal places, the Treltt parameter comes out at 1.09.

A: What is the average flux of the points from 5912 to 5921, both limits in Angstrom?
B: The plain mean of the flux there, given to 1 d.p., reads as 9.5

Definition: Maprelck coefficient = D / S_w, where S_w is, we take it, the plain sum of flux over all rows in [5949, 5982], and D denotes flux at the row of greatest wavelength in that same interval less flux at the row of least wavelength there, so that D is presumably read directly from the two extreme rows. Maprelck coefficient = 0.009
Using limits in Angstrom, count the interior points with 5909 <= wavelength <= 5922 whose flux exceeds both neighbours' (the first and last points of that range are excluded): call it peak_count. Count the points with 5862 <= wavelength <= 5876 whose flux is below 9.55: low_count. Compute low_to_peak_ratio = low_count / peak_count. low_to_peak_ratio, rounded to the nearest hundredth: 0.67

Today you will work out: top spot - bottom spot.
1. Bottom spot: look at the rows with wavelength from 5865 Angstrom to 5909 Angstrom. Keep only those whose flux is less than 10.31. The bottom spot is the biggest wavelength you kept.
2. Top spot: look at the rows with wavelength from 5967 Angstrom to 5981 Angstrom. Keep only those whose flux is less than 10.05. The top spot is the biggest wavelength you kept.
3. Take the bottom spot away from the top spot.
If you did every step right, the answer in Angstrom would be 72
